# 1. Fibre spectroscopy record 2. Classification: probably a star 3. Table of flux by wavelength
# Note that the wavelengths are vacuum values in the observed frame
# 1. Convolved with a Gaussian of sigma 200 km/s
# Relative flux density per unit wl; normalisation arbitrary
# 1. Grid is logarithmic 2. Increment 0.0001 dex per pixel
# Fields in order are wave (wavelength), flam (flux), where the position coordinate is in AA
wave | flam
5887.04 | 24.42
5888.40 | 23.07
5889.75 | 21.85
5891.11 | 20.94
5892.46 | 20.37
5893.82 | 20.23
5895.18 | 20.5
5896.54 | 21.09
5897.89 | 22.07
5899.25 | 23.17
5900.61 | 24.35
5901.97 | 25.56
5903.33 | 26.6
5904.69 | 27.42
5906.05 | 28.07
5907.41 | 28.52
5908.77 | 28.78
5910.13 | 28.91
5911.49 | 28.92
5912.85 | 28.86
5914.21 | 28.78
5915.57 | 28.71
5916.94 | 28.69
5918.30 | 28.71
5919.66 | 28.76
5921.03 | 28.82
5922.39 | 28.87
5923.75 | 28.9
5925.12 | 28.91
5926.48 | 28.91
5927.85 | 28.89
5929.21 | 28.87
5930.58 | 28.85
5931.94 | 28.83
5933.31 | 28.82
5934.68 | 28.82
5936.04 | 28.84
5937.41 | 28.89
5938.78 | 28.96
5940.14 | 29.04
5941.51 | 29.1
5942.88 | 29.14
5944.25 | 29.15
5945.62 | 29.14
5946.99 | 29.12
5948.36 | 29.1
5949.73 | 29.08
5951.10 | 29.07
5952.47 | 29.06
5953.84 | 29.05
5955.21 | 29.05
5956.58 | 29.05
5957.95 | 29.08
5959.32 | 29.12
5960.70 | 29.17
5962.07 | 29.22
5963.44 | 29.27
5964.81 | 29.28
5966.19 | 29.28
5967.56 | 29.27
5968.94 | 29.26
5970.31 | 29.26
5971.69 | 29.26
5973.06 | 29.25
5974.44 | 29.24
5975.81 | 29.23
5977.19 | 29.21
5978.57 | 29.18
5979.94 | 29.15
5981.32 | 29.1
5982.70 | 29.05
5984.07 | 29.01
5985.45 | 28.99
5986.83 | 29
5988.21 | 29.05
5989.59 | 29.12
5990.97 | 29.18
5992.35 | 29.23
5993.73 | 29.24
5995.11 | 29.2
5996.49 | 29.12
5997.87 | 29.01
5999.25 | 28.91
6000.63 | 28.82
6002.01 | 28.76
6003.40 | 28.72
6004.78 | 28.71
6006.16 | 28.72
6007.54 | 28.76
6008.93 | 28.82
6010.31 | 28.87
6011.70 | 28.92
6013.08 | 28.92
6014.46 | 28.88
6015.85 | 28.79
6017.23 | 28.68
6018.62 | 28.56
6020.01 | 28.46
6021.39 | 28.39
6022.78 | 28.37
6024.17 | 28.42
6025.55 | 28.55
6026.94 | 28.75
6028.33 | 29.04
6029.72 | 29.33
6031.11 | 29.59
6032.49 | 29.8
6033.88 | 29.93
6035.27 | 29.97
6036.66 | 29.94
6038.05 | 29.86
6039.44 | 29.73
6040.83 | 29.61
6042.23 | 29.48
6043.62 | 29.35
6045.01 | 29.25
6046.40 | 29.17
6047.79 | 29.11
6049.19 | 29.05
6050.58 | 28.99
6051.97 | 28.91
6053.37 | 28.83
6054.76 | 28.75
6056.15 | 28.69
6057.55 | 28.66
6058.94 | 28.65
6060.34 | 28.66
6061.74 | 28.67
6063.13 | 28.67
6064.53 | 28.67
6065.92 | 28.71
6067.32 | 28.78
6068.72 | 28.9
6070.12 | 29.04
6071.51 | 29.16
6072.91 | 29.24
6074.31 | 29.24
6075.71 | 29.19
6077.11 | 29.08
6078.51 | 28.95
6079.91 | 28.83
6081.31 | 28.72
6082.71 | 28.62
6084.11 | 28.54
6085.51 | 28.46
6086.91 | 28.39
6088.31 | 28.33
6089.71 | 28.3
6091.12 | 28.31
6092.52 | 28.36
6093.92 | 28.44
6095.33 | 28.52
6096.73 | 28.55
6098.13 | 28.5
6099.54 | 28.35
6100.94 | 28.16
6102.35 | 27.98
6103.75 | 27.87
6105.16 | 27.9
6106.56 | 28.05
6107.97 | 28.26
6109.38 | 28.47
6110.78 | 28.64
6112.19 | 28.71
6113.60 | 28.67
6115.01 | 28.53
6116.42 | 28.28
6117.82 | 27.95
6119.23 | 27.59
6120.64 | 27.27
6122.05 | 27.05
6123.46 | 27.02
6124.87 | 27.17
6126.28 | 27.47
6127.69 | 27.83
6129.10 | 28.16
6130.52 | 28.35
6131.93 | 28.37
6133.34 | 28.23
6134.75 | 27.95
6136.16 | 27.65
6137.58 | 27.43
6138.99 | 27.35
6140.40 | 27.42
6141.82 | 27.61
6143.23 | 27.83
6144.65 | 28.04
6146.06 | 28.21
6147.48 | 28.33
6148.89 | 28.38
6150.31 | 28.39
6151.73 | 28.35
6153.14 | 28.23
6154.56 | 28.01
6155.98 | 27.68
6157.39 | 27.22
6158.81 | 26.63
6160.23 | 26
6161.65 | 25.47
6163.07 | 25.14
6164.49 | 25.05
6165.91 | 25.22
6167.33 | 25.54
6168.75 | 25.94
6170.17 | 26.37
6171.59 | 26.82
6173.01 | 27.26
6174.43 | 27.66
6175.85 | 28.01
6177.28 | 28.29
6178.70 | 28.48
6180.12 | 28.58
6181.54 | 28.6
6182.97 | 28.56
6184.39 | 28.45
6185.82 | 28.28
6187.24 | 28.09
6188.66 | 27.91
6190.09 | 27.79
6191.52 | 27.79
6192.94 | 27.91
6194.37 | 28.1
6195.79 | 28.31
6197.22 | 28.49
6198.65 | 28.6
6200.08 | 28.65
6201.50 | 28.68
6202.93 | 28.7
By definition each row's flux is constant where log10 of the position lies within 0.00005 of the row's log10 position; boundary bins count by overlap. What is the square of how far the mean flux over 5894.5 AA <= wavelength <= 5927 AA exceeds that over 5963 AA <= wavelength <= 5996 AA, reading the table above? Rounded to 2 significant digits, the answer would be 4.2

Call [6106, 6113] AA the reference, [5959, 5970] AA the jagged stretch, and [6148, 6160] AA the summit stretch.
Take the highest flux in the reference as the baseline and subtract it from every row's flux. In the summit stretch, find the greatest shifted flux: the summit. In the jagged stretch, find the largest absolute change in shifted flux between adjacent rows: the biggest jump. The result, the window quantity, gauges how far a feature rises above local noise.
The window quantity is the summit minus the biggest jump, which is -0.4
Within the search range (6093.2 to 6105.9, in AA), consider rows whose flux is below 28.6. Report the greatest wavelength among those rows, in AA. 6105.16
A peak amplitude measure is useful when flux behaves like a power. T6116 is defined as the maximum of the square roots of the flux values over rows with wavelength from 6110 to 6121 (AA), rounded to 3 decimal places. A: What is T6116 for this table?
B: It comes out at 5.358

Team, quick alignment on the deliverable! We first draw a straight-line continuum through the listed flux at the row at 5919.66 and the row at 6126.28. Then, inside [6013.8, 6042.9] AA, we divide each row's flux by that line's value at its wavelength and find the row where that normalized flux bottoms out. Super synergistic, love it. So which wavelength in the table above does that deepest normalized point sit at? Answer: 6022.78 AA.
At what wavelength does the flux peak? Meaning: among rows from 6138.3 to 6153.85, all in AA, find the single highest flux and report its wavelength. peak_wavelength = 6150.31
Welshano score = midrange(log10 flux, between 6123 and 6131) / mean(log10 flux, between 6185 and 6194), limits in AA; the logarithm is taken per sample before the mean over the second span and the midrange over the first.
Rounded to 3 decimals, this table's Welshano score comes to 0.997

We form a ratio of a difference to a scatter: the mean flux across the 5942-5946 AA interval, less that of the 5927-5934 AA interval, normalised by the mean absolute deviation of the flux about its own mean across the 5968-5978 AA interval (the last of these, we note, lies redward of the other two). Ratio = 19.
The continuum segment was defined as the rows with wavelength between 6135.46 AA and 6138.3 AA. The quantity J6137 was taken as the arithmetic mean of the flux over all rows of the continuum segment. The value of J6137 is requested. 27.5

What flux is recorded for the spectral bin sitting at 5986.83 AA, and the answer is 29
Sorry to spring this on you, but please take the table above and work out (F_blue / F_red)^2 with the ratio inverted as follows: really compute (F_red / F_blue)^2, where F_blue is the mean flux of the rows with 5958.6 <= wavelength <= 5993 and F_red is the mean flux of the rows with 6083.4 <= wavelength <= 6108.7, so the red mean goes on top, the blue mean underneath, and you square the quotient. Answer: 0.94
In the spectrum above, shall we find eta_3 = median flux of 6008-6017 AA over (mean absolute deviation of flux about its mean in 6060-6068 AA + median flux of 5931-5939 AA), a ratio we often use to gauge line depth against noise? 1.00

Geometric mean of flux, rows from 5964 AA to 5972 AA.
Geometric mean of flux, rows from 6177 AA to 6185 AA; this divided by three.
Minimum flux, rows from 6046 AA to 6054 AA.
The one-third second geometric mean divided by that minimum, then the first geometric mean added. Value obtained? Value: 29.6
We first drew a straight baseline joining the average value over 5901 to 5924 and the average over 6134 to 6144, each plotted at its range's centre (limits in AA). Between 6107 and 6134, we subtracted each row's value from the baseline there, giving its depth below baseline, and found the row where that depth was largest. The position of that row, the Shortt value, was 6123.46 AA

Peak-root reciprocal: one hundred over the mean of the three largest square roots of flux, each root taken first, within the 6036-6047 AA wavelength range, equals 18.3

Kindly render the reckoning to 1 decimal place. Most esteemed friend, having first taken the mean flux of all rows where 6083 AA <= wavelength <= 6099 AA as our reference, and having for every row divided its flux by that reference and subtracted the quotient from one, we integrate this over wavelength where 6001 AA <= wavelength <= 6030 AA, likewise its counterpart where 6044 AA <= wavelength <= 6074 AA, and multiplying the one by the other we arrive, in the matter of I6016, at 0.1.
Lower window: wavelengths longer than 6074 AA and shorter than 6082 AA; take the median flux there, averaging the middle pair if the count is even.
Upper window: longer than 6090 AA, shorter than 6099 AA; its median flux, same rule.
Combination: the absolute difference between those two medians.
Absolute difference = 0.5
